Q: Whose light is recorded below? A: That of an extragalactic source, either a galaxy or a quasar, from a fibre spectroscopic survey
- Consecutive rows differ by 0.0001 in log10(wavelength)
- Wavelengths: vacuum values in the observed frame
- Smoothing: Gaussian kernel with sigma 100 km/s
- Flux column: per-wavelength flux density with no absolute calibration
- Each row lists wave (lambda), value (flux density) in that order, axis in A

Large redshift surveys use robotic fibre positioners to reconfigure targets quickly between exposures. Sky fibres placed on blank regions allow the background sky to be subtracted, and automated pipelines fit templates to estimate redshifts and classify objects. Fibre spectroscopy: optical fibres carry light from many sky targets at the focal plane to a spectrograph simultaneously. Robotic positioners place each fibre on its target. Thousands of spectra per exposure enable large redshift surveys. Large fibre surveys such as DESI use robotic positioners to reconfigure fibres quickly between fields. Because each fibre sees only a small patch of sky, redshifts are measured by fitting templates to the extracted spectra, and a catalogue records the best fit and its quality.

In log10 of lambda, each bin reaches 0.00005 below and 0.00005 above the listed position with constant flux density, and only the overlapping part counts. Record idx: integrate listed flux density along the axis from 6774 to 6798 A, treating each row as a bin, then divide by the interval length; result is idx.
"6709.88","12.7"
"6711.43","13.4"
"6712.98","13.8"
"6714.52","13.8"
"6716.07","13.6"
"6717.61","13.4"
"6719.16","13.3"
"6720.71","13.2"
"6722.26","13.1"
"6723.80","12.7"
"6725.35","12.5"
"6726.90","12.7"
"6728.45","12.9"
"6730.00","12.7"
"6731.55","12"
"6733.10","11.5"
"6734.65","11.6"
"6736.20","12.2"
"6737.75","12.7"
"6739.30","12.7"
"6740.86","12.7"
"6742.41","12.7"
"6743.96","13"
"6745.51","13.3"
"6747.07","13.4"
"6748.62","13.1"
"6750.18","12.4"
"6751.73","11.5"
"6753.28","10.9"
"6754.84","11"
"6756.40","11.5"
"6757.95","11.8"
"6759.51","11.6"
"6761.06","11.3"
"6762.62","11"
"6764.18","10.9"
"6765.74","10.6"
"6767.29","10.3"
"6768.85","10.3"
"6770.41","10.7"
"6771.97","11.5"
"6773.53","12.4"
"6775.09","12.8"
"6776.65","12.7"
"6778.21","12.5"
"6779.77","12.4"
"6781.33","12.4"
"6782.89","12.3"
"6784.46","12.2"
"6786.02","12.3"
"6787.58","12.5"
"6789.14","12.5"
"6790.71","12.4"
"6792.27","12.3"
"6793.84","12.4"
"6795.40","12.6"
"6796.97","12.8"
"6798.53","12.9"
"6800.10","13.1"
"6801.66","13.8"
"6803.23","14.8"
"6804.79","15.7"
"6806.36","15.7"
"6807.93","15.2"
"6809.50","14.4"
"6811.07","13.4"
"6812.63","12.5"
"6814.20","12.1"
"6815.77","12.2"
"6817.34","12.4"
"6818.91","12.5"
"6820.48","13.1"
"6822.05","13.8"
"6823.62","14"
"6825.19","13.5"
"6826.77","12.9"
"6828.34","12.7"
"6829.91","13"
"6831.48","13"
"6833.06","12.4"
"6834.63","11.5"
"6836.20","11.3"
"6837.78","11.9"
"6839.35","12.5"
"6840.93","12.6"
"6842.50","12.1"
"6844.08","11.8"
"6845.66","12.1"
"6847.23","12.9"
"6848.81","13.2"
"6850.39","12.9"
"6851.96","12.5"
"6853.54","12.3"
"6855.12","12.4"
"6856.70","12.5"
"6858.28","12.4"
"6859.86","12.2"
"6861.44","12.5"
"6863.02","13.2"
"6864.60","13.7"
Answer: 12.5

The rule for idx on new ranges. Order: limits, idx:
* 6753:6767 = 11.2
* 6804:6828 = 13.5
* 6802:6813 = 14.6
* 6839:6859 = 12.5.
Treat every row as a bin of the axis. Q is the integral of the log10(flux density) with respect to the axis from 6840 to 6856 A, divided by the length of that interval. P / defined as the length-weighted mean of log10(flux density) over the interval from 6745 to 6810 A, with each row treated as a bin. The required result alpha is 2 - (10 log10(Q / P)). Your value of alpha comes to 1.98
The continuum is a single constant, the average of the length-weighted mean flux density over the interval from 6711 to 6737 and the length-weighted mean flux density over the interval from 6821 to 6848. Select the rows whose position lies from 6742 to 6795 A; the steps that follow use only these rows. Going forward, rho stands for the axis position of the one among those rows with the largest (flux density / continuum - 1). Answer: 6747.07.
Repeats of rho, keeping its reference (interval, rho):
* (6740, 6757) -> 6747.07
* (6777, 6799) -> 6798.53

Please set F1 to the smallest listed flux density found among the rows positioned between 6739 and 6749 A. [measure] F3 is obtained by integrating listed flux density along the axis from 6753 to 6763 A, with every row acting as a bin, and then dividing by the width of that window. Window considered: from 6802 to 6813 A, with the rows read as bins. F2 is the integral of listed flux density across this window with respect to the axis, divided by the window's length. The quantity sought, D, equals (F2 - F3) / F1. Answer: 0.26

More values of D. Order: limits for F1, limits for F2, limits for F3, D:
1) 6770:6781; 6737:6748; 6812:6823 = 0.02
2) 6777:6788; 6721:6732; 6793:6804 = -0.04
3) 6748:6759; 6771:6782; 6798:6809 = -0.20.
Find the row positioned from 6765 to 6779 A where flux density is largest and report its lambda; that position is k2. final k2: 6775.09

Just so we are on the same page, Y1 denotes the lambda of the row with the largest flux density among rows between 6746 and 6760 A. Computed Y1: 6747.07 A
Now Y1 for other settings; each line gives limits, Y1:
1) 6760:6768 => 6761.06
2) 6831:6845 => 6831.48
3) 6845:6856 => 6848.81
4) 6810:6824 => 6823.62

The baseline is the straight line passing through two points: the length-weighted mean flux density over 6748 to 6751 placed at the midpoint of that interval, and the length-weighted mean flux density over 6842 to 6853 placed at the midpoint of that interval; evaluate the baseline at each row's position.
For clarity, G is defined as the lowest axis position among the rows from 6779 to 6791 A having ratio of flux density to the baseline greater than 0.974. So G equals 6779.77 A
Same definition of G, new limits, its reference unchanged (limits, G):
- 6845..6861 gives 6847.23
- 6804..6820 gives 6804.79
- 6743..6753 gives 6743.96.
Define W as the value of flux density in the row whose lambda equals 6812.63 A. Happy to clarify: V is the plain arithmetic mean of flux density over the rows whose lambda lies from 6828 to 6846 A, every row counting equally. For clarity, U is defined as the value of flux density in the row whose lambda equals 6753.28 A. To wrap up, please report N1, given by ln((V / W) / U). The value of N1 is -2.41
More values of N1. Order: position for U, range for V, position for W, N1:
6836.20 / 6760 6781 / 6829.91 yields -2.55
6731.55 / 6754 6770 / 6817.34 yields -2.60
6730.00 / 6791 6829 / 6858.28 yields -2.47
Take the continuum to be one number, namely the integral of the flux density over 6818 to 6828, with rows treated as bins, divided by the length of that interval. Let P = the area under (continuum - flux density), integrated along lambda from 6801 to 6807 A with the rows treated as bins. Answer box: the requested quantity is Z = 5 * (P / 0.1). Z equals -525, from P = -10.5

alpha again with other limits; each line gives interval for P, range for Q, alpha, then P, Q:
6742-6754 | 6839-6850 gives 2.01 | 1.098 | 1.09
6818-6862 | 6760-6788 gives 2.13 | 1.099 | 1.07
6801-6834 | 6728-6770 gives 2.21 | 1.128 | 1.07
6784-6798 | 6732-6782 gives 2.08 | 1.096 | 1.08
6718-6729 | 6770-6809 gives 2.00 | 1.111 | 1.11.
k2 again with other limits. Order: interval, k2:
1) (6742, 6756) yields 6747.07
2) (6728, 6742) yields 6728.45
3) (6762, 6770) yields 6762.62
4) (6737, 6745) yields 6743.96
